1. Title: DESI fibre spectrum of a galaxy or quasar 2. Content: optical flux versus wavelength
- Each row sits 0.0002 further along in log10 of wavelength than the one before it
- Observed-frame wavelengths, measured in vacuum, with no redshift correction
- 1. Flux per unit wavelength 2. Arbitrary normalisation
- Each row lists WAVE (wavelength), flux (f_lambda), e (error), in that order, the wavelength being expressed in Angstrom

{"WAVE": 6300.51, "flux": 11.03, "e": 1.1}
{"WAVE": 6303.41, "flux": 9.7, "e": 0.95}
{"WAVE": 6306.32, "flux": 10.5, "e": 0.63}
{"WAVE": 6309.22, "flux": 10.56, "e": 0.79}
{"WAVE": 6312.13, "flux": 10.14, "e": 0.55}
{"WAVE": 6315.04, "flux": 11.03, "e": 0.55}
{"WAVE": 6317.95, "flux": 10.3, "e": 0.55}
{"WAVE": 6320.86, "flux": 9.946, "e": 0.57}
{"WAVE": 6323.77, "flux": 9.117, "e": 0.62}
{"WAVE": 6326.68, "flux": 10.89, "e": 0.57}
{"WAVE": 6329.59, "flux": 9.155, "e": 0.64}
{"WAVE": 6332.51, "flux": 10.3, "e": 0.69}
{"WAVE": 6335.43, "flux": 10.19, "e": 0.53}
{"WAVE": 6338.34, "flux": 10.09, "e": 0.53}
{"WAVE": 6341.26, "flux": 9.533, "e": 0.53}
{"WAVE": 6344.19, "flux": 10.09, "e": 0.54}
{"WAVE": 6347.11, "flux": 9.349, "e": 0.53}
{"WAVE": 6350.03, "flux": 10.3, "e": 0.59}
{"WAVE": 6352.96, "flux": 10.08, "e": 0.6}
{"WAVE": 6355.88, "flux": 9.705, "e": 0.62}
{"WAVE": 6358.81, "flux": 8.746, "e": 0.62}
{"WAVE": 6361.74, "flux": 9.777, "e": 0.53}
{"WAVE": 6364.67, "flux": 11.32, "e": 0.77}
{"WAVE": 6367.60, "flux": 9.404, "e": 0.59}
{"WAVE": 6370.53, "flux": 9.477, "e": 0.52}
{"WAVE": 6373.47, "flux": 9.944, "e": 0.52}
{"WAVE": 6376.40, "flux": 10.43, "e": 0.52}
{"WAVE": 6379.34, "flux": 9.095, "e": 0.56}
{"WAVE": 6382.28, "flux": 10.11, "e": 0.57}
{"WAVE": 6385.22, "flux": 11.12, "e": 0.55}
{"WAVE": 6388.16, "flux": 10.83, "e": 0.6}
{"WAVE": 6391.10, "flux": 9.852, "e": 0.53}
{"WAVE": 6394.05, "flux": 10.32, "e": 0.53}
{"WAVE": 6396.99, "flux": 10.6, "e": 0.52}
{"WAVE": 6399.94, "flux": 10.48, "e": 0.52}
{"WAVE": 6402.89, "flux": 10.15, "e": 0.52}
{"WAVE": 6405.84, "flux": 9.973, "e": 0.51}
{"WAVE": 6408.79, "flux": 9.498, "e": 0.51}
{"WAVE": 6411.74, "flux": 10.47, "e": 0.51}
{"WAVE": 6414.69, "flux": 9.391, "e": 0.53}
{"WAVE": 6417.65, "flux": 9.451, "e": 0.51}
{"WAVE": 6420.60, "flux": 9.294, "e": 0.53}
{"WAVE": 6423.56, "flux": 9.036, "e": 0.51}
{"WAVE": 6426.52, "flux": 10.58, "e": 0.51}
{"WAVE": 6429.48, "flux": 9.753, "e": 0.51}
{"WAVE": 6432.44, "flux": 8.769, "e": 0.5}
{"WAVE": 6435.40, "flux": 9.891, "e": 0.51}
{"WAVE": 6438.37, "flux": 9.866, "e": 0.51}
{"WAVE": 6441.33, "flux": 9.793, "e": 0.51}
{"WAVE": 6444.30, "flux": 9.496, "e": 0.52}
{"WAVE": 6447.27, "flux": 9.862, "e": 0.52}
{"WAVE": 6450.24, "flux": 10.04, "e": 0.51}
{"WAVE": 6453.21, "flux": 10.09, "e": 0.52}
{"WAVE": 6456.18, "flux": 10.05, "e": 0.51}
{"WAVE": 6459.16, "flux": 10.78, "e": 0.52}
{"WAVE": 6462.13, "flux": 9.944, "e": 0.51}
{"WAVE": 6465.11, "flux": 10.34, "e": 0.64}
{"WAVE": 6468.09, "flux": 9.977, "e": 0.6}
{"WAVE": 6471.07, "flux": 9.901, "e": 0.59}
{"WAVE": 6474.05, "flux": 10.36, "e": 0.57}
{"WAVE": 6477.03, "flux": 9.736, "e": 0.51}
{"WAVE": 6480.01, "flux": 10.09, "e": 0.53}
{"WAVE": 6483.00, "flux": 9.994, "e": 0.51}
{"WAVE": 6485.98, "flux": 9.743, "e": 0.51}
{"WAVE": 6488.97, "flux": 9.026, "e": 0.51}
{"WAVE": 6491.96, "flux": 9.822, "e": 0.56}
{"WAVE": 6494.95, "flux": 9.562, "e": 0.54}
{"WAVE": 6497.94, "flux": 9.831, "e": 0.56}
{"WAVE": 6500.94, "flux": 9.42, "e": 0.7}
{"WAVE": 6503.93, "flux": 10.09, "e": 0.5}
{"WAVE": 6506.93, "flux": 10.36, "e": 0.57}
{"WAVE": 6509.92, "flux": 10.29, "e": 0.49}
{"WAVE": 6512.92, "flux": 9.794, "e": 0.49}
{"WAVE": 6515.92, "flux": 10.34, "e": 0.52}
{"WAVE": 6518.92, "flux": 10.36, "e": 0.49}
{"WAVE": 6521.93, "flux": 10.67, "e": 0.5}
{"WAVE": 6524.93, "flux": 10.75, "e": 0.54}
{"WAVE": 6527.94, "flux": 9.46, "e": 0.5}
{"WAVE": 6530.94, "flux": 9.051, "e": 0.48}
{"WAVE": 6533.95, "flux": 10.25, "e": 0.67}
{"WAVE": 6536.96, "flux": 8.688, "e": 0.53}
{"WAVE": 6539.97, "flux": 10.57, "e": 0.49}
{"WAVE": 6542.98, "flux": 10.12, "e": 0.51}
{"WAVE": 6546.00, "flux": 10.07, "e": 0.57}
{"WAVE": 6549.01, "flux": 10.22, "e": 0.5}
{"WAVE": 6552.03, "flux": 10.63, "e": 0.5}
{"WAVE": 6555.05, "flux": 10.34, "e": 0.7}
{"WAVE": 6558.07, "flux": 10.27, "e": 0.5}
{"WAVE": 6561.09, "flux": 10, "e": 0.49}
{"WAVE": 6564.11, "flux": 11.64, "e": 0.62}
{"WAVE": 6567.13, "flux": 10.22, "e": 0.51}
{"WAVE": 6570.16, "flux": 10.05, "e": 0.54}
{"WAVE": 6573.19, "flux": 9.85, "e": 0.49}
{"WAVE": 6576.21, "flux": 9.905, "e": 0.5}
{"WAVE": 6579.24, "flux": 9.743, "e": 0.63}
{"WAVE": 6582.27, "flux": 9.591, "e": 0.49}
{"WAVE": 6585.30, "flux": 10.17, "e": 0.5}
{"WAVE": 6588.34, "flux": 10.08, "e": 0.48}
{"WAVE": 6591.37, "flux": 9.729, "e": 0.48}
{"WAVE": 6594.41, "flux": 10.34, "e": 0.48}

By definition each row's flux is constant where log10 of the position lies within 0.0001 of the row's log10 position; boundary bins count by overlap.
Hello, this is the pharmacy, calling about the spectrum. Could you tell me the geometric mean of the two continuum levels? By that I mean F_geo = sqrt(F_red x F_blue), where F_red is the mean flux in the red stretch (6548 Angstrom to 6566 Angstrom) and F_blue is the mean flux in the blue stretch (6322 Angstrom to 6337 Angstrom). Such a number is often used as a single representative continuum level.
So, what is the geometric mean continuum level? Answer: 10.2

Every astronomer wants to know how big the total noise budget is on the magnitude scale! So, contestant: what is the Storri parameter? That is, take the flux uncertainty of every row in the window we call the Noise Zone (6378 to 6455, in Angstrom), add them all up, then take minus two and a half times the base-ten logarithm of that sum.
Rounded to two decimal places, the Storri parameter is -2.84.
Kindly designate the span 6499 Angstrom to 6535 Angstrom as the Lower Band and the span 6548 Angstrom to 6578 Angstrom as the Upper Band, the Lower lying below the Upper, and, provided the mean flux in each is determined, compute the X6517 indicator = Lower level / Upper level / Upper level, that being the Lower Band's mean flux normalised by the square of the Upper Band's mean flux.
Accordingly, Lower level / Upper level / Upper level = 0.0947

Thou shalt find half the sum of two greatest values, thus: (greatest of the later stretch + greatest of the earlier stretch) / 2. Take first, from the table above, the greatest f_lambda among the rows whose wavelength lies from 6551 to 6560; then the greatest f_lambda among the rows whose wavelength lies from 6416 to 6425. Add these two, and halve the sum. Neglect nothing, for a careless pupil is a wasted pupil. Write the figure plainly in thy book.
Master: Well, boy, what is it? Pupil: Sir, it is 10.04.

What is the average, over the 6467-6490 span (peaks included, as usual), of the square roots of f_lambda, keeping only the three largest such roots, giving 3.19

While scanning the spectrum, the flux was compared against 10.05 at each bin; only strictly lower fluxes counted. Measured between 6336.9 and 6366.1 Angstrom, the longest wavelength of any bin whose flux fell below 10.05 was 6361.74 Angstrom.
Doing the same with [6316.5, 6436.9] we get 6435.40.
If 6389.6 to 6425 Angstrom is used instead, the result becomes 6423.56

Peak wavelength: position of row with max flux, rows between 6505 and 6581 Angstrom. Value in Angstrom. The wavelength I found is 6564.11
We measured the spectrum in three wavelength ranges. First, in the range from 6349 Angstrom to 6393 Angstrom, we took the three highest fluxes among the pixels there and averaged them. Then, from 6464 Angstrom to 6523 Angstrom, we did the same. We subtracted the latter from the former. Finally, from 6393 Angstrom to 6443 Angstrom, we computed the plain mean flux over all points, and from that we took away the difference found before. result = 9.2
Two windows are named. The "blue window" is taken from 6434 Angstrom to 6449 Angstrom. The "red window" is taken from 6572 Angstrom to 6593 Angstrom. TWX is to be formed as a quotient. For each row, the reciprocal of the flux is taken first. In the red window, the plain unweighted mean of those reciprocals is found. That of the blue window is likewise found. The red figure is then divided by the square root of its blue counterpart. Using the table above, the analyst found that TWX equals 0.317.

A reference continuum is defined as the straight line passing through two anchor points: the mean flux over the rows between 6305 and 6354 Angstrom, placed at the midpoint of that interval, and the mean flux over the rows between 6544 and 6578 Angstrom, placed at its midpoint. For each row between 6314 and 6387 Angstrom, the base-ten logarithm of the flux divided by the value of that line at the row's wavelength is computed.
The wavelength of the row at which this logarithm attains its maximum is 6364.67 Angstrom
